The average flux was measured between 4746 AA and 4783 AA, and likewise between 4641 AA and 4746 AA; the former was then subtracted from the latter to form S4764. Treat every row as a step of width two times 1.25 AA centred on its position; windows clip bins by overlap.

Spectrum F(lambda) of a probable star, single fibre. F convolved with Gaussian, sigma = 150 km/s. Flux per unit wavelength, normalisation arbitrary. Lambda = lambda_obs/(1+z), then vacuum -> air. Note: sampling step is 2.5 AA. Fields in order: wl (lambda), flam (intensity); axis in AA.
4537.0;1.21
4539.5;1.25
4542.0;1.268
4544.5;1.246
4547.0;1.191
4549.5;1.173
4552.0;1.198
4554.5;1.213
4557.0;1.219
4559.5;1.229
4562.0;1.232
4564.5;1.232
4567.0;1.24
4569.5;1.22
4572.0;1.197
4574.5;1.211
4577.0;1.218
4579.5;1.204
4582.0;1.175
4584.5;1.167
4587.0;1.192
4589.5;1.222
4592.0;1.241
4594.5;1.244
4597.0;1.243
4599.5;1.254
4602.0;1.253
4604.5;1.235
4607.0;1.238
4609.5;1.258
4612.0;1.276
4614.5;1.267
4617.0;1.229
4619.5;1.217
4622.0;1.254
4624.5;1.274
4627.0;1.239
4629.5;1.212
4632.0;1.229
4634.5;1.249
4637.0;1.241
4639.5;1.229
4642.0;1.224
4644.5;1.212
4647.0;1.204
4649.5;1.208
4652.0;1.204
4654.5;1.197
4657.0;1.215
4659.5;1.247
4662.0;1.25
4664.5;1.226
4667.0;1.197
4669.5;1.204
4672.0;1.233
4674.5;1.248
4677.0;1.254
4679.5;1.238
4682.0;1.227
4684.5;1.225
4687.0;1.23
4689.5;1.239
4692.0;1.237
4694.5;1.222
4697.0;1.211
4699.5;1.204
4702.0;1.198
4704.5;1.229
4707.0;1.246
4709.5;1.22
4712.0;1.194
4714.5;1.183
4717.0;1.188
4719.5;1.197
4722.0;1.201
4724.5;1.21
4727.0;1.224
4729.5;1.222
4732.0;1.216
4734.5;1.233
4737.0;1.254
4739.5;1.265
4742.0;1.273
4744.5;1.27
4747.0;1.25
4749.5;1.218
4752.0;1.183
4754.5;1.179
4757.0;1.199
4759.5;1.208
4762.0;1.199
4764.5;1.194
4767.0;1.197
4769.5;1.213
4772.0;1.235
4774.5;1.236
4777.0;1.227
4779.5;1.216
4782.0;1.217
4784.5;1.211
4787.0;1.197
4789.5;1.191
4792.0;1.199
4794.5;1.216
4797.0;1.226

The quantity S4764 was 0.012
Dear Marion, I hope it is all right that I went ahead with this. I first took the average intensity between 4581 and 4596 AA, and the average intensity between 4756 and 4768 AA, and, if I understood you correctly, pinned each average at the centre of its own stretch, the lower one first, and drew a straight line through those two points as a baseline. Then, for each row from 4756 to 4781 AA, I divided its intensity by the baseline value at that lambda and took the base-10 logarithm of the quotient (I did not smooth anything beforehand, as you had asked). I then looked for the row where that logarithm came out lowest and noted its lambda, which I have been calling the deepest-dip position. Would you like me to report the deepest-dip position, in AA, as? 4764.5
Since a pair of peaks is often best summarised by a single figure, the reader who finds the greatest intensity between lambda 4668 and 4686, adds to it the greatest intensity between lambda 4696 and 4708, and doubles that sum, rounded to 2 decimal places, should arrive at 5.00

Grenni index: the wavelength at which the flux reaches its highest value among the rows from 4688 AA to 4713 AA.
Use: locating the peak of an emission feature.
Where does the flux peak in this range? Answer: 4707.0 AA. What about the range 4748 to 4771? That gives 4749.5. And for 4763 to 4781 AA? 4774.5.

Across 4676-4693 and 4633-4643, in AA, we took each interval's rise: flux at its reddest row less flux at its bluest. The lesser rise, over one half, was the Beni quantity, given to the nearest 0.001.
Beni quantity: -0.050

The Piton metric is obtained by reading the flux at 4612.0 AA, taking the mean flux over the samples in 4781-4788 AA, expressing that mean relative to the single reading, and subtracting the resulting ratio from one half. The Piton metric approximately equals -0.447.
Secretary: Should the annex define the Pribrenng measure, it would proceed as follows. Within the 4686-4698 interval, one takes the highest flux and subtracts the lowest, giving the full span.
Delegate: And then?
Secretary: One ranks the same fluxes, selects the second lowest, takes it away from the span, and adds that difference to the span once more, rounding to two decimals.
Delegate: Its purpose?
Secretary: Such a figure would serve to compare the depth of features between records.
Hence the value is -1.17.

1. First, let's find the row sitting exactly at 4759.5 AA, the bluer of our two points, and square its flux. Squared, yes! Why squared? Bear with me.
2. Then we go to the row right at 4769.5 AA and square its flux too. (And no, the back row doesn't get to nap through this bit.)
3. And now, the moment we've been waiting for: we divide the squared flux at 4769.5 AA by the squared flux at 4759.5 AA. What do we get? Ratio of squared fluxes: 1.01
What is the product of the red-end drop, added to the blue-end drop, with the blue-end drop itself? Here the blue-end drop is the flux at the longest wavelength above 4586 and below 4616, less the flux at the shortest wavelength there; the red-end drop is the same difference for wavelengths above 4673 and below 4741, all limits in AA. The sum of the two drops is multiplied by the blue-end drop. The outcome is 0.007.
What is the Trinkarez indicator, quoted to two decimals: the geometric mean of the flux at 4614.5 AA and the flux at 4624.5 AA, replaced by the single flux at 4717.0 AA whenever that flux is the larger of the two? 1.27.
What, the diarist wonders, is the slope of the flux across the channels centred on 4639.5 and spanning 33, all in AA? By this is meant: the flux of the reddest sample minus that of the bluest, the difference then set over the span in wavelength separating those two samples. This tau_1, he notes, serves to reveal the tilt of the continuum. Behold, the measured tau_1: -0.0026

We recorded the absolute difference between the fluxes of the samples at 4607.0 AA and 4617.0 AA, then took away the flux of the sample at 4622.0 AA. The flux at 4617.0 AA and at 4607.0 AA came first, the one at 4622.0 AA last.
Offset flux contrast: -1.245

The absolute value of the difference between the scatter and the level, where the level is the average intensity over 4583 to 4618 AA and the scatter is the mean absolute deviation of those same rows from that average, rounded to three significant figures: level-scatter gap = 1.22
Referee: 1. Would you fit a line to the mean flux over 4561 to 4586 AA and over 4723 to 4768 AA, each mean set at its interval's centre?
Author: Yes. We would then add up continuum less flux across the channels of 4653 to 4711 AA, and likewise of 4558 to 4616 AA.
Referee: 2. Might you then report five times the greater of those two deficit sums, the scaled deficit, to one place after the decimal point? -1.0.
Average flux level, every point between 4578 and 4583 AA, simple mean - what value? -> 1.19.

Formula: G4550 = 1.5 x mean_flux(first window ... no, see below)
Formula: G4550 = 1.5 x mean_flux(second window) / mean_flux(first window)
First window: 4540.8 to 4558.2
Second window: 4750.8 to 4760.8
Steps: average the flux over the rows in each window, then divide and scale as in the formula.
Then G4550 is 1.47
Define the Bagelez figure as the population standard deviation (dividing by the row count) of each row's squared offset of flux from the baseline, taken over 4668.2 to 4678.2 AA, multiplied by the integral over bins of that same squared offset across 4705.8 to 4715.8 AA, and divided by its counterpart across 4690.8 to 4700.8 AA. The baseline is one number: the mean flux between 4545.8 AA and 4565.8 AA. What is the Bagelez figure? 0.0020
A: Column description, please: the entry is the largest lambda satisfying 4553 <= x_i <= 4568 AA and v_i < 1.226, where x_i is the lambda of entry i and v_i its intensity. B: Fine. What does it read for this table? 4557.0 AA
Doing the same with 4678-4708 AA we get 4702.0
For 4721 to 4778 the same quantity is 4769.5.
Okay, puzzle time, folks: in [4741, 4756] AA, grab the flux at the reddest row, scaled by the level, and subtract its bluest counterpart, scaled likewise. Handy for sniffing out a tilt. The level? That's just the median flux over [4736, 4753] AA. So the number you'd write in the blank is -0.075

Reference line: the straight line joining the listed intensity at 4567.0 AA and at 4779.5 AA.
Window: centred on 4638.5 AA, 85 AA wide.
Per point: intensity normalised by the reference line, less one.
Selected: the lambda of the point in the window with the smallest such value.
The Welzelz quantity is 4654.5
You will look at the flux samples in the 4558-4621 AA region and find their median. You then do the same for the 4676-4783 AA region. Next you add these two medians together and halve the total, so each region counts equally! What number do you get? 1.226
